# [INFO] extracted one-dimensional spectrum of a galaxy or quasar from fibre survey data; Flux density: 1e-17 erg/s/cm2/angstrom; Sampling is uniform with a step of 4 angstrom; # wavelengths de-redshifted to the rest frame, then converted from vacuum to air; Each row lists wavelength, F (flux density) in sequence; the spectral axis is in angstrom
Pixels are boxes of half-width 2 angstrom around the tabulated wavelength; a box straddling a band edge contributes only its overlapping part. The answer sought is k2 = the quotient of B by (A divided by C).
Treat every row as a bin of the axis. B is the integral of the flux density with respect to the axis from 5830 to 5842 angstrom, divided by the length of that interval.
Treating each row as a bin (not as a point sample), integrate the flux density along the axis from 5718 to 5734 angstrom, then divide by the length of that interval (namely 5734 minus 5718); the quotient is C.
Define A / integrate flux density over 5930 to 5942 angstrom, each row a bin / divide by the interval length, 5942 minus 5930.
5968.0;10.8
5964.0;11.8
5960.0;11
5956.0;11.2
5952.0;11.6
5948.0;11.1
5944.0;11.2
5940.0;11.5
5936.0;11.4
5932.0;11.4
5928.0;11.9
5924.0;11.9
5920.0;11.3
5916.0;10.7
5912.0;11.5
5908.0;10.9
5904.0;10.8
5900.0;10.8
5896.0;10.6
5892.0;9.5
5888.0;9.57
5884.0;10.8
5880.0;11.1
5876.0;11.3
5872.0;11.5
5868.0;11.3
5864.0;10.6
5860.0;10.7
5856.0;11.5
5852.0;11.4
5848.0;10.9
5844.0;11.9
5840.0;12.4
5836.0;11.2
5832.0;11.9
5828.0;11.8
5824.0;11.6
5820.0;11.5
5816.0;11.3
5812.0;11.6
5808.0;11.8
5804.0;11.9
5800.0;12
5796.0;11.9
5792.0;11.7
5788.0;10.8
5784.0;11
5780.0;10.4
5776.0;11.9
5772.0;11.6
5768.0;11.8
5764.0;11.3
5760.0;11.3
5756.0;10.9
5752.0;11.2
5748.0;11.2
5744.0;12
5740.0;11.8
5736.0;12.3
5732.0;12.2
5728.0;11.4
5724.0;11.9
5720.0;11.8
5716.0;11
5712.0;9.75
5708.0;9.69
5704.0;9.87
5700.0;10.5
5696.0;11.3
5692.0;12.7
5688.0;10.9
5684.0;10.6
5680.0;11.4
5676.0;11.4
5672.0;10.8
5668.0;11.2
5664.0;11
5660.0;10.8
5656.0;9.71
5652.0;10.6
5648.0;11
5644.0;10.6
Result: 12.2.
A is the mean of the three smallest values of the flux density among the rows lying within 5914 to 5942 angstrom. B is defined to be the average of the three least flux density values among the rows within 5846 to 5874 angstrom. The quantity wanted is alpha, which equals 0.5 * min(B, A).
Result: 5.4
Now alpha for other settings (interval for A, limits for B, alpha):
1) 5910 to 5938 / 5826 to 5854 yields 5.6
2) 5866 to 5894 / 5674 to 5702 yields 5.0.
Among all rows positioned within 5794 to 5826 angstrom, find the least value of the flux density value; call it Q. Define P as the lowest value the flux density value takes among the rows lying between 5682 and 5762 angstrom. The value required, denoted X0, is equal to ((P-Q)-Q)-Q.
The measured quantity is -24.2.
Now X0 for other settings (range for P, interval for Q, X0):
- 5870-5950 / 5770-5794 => -21.7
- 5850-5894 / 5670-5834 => -19.6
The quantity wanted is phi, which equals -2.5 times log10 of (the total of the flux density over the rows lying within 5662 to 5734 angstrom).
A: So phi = -5.75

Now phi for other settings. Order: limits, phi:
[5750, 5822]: -5.78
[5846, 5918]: -5.73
